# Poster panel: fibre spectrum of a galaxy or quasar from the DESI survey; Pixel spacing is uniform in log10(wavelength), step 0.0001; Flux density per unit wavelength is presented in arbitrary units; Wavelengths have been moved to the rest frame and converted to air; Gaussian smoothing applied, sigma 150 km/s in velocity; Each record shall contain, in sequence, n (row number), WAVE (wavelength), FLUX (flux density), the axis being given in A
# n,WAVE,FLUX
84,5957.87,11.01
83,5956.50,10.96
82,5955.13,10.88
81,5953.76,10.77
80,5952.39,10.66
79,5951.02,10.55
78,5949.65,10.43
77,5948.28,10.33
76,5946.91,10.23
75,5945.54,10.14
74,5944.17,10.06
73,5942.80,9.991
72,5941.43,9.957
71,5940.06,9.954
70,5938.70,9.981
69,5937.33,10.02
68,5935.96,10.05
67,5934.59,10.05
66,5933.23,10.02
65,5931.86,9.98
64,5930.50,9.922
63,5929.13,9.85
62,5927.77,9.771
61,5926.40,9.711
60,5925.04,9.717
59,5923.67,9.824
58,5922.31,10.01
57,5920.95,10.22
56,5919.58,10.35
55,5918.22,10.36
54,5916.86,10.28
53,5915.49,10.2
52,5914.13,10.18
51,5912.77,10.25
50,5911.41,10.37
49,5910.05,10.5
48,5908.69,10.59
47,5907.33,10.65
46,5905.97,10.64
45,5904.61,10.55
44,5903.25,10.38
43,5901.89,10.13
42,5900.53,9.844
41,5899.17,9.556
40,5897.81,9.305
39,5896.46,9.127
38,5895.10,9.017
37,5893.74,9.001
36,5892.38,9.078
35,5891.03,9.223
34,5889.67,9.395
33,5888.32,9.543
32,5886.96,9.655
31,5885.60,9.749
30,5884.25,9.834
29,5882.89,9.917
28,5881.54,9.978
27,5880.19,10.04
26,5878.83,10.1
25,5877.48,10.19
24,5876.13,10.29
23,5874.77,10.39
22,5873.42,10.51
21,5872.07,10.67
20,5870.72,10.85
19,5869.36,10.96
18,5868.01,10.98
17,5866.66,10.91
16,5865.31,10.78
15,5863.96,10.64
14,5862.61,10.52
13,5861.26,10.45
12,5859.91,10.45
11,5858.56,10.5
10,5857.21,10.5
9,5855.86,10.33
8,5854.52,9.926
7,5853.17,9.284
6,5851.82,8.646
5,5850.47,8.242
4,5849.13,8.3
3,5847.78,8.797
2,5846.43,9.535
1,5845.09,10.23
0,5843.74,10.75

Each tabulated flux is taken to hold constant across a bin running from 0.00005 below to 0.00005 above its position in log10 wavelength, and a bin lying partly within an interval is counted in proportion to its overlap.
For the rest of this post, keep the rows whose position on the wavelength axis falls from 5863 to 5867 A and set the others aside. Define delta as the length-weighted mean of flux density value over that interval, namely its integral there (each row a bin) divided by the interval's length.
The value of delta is 10.8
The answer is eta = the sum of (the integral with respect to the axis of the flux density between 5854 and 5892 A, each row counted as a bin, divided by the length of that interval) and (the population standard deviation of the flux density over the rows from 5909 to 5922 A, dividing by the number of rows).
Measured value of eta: 10.4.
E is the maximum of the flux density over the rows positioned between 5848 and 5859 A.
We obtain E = 10.5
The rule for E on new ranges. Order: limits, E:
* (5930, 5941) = 10.05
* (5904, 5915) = 10.65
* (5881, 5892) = 9.978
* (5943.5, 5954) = 10.77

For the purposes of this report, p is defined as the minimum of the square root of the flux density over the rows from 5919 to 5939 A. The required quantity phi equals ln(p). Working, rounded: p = 3.12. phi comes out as 1.14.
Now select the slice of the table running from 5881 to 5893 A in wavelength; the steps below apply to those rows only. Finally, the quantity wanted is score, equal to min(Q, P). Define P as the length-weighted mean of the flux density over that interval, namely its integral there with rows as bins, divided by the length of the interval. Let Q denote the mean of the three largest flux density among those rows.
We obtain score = 9.6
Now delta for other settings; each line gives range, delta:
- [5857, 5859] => 10.5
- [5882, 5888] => 9.8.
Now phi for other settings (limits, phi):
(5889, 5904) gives 1.10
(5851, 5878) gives 1.08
